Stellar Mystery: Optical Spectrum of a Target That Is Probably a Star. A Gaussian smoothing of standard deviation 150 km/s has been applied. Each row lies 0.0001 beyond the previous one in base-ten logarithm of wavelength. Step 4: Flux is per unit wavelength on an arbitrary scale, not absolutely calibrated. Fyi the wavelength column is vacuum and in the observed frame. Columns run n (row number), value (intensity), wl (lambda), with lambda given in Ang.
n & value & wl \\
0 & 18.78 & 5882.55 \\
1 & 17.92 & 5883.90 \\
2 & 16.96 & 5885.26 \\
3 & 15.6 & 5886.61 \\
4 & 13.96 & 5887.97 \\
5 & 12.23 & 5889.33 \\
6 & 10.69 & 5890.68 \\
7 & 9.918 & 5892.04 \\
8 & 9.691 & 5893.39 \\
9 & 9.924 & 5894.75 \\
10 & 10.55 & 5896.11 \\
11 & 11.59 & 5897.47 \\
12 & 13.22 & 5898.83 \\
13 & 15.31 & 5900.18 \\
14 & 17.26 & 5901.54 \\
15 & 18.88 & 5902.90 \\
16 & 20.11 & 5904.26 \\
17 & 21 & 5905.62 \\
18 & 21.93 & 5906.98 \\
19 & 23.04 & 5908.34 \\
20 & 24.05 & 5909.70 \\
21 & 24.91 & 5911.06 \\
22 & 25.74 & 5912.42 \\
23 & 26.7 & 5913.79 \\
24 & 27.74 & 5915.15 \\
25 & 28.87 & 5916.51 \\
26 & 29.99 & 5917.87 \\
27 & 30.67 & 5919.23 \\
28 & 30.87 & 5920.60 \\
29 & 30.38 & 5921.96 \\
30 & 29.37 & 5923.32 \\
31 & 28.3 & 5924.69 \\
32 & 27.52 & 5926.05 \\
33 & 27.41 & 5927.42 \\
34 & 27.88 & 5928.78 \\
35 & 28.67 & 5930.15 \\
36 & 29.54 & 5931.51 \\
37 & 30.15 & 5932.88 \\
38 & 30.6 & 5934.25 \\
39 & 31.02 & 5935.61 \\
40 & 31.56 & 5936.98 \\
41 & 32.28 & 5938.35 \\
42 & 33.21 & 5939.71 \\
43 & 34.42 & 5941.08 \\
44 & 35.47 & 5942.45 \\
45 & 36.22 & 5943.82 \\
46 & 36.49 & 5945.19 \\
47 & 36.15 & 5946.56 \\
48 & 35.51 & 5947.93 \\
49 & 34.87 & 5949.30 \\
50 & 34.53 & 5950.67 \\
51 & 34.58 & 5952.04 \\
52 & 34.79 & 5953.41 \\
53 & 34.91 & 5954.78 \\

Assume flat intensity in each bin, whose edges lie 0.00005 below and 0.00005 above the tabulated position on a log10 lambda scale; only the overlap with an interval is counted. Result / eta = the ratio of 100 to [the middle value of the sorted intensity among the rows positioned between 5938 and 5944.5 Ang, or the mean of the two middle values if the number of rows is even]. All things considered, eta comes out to 2.9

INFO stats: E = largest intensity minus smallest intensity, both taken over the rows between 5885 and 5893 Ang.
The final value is 7.0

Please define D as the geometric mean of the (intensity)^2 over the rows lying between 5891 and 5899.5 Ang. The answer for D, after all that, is 116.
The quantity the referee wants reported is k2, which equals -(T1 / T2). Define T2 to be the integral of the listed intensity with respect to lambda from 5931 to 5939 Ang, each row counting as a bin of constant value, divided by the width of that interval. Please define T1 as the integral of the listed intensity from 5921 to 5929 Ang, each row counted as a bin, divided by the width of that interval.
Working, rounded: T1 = 29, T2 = 31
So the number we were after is -0.9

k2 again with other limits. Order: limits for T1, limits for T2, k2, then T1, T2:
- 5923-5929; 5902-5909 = -1.3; 28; 21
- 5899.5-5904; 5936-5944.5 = -0.5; 17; 34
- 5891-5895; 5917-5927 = -0.3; 10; 30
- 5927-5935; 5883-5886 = -1.7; 29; 18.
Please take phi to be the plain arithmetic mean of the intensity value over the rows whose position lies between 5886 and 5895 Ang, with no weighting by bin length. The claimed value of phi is 12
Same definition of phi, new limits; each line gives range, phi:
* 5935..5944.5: 33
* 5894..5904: 14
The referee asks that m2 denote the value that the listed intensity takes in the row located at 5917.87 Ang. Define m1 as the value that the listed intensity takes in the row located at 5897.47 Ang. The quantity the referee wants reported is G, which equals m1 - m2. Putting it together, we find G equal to -18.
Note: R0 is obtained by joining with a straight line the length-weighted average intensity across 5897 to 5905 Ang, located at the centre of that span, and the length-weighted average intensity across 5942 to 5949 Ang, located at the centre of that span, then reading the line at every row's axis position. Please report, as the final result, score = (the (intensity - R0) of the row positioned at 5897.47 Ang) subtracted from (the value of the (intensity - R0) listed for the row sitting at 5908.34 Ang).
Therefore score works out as 7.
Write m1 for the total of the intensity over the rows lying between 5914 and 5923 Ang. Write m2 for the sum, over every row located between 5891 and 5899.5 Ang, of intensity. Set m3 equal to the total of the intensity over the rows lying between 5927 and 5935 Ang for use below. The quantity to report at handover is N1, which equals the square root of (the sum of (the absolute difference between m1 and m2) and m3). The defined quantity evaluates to 17.0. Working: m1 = 179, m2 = 65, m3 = 174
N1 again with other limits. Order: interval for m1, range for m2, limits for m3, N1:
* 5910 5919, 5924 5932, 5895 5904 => 9.6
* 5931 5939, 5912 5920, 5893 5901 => 9.3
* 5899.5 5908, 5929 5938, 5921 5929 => 15.4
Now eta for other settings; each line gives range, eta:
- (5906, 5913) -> 4.2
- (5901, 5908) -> 5.0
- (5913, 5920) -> 3.5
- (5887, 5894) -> 9.4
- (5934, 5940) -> 3.2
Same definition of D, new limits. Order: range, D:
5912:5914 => 687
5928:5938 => 894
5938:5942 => 1108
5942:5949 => 1294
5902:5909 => 439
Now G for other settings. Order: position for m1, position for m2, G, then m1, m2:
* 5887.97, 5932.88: -16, 13.96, 30.15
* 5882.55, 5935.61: -12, 18.78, 31.02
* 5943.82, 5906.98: 14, 36.22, 21.93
